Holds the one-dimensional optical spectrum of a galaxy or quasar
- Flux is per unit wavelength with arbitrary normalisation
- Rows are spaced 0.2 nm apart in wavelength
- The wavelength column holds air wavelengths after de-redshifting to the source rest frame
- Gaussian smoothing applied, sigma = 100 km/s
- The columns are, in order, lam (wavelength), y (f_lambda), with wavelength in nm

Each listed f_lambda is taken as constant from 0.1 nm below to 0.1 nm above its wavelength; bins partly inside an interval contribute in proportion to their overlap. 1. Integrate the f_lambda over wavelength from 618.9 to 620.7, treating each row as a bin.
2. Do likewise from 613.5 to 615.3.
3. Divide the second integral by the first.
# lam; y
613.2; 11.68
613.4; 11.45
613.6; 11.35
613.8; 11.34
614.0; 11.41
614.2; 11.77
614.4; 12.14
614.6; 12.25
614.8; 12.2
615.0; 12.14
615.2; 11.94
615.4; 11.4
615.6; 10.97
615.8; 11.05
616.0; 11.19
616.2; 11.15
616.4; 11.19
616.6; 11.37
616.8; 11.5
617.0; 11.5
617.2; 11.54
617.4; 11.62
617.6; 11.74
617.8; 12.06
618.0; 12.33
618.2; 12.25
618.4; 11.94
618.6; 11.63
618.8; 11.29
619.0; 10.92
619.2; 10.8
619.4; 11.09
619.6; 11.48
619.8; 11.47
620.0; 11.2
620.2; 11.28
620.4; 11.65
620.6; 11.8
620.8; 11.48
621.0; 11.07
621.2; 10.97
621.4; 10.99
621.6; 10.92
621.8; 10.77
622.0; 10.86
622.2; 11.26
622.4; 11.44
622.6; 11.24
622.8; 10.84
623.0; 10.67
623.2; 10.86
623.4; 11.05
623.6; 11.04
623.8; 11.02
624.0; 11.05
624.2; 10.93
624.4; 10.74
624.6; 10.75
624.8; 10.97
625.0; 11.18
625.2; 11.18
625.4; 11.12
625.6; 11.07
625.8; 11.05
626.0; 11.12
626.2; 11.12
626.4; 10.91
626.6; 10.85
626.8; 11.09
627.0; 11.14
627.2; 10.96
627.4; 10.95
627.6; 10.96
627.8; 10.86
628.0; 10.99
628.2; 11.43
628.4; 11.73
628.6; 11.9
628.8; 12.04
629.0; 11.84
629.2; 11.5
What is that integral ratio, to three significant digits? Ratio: 1.05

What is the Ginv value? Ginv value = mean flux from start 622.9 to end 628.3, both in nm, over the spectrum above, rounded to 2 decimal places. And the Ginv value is 11.00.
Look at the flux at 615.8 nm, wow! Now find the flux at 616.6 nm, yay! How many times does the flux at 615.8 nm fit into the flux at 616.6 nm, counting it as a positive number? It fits 1.029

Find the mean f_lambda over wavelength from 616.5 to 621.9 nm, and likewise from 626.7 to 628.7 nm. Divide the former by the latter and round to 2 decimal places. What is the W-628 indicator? 1.02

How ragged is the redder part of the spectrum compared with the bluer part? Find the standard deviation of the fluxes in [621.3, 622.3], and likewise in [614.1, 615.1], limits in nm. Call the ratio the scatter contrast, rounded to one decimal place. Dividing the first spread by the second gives 1.0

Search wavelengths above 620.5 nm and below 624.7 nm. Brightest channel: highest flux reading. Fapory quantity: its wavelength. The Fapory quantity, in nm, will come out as 620.6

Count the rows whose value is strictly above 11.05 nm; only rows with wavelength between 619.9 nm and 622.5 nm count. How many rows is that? 8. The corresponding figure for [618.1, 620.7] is 11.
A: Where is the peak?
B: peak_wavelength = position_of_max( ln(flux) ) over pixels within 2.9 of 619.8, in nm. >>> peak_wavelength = 618.0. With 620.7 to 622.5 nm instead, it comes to 620.8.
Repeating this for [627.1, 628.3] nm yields 628.2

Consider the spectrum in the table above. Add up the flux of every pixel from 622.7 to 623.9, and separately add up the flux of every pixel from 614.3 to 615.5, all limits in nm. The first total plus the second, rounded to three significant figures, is 138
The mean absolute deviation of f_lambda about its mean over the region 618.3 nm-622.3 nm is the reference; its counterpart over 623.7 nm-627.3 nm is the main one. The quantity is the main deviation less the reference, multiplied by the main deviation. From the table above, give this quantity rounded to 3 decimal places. -0.019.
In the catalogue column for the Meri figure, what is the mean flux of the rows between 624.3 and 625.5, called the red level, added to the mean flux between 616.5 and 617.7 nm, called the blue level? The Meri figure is 22.5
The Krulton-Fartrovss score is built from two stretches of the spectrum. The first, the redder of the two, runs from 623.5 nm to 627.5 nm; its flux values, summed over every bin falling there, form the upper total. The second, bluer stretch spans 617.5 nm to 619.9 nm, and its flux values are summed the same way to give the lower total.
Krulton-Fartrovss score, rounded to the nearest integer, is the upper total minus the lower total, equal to 81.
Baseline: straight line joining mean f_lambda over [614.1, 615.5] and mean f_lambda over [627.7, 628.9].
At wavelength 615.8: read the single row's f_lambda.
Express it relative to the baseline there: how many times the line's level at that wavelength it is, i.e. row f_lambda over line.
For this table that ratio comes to 0.93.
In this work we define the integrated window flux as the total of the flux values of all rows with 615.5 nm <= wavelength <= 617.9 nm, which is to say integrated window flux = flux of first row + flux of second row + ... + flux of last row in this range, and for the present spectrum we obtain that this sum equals 137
